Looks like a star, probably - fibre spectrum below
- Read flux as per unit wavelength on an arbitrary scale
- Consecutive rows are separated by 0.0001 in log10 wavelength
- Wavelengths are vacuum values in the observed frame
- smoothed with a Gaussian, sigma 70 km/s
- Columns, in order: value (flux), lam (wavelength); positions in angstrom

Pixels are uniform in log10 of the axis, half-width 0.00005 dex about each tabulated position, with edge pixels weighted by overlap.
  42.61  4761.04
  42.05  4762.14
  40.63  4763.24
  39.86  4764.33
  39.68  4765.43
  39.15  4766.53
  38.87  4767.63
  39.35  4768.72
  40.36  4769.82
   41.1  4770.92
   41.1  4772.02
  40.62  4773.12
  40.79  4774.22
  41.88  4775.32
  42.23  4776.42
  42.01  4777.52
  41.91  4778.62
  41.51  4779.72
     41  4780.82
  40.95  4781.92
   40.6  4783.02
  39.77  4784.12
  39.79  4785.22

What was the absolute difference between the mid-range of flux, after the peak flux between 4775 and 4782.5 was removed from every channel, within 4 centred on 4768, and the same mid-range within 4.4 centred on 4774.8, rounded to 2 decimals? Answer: 1.81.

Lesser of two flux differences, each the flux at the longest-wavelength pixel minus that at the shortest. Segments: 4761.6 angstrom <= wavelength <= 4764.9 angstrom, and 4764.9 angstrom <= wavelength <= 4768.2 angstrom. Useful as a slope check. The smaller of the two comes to -2.2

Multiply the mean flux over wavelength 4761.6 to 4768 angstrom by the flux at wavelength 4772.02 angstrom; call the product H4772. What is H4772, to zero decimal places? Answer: 1646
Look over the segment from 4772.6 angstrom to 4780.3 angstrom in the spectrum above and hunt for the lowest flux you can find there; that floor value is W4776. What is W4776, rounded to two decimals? 40.62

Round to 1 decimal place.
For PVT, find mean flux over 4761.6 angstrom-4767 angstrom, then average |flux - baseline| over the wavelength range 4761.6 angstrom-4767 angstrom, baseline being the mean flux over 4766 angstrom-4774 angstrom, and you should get 0.8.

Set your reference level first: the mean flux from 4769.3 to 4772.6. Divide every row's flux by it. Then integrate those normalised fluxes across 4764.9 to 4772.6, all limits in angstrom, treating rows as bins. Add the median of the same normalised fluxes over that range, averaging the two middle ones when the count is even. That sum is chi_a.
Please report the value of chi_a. 8.5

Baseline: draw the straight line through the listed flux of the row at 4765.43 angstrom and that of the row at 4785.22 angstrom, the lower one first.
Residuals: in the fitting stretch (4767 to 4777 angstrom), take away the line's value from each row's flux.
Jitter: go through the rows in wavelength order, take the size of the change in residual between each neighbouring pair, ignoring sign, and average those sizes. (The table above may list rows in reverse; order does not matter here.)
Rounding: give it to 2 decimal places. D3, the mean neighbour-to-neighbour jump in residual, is 0.54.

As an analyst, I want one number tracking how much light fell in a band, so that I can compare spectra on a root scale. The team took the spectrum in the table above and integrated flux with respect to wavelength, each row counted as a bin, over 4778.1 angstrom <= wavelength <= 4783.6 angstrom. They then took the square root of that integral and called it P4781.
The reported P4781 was 15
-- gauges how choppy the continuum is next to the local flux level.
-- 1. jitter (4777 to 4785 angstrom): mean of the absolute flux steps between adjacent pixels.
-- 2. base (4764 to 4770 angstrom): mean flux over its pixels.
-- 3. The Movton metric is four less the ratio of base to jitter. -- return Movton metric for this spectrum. -102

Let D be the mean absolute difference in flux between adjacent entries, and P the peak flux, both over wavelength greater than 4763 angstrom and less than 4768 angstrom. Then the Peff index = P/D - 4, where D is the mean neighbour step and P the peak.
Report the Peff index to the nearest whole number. 88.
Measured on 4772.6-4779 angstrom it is 105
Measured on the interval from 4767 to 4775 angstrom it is 82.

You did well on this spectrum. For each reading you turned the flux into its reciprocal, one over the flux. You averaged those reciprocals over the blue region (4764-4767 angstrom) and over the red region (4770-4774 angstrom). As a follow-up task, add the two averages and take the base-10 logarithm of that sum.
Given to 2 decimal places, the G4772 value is -1.30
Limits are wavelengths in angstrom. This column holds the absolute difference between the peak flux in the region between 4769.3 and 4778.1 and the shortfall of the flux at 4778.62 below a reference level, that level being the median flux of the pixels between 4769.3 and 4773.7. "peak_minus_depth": 43.3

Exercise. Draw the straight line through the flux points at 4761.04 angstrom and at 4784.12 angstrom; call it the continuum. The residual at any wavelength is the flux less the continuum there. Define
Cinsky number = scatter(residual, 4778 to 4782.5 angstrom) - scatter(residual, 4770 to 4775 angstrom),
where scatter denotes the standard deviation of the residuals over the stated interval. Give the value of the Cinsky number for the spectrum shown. 0.1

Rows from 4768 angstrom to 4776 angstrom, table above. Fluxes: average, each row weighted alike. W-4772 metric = 40.7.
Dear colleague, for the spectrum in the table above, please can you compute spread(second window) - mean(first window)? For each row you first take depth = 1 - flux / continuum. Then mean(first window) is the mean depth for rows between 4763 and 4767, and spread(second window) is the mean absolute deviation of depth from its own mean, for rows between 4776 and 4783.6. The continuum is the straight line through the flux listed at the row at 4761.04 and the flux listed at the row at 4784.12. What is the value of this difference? -0.05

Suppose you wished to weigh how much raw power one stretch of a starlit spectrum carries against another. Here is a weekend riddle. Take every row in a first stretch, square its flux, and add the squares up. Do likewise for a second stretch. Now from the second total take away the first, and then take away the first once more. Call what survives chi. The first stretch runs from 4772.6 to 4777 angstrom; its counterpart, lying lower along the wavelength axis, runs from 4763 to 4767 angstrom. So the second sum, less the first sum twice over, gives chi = -7355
